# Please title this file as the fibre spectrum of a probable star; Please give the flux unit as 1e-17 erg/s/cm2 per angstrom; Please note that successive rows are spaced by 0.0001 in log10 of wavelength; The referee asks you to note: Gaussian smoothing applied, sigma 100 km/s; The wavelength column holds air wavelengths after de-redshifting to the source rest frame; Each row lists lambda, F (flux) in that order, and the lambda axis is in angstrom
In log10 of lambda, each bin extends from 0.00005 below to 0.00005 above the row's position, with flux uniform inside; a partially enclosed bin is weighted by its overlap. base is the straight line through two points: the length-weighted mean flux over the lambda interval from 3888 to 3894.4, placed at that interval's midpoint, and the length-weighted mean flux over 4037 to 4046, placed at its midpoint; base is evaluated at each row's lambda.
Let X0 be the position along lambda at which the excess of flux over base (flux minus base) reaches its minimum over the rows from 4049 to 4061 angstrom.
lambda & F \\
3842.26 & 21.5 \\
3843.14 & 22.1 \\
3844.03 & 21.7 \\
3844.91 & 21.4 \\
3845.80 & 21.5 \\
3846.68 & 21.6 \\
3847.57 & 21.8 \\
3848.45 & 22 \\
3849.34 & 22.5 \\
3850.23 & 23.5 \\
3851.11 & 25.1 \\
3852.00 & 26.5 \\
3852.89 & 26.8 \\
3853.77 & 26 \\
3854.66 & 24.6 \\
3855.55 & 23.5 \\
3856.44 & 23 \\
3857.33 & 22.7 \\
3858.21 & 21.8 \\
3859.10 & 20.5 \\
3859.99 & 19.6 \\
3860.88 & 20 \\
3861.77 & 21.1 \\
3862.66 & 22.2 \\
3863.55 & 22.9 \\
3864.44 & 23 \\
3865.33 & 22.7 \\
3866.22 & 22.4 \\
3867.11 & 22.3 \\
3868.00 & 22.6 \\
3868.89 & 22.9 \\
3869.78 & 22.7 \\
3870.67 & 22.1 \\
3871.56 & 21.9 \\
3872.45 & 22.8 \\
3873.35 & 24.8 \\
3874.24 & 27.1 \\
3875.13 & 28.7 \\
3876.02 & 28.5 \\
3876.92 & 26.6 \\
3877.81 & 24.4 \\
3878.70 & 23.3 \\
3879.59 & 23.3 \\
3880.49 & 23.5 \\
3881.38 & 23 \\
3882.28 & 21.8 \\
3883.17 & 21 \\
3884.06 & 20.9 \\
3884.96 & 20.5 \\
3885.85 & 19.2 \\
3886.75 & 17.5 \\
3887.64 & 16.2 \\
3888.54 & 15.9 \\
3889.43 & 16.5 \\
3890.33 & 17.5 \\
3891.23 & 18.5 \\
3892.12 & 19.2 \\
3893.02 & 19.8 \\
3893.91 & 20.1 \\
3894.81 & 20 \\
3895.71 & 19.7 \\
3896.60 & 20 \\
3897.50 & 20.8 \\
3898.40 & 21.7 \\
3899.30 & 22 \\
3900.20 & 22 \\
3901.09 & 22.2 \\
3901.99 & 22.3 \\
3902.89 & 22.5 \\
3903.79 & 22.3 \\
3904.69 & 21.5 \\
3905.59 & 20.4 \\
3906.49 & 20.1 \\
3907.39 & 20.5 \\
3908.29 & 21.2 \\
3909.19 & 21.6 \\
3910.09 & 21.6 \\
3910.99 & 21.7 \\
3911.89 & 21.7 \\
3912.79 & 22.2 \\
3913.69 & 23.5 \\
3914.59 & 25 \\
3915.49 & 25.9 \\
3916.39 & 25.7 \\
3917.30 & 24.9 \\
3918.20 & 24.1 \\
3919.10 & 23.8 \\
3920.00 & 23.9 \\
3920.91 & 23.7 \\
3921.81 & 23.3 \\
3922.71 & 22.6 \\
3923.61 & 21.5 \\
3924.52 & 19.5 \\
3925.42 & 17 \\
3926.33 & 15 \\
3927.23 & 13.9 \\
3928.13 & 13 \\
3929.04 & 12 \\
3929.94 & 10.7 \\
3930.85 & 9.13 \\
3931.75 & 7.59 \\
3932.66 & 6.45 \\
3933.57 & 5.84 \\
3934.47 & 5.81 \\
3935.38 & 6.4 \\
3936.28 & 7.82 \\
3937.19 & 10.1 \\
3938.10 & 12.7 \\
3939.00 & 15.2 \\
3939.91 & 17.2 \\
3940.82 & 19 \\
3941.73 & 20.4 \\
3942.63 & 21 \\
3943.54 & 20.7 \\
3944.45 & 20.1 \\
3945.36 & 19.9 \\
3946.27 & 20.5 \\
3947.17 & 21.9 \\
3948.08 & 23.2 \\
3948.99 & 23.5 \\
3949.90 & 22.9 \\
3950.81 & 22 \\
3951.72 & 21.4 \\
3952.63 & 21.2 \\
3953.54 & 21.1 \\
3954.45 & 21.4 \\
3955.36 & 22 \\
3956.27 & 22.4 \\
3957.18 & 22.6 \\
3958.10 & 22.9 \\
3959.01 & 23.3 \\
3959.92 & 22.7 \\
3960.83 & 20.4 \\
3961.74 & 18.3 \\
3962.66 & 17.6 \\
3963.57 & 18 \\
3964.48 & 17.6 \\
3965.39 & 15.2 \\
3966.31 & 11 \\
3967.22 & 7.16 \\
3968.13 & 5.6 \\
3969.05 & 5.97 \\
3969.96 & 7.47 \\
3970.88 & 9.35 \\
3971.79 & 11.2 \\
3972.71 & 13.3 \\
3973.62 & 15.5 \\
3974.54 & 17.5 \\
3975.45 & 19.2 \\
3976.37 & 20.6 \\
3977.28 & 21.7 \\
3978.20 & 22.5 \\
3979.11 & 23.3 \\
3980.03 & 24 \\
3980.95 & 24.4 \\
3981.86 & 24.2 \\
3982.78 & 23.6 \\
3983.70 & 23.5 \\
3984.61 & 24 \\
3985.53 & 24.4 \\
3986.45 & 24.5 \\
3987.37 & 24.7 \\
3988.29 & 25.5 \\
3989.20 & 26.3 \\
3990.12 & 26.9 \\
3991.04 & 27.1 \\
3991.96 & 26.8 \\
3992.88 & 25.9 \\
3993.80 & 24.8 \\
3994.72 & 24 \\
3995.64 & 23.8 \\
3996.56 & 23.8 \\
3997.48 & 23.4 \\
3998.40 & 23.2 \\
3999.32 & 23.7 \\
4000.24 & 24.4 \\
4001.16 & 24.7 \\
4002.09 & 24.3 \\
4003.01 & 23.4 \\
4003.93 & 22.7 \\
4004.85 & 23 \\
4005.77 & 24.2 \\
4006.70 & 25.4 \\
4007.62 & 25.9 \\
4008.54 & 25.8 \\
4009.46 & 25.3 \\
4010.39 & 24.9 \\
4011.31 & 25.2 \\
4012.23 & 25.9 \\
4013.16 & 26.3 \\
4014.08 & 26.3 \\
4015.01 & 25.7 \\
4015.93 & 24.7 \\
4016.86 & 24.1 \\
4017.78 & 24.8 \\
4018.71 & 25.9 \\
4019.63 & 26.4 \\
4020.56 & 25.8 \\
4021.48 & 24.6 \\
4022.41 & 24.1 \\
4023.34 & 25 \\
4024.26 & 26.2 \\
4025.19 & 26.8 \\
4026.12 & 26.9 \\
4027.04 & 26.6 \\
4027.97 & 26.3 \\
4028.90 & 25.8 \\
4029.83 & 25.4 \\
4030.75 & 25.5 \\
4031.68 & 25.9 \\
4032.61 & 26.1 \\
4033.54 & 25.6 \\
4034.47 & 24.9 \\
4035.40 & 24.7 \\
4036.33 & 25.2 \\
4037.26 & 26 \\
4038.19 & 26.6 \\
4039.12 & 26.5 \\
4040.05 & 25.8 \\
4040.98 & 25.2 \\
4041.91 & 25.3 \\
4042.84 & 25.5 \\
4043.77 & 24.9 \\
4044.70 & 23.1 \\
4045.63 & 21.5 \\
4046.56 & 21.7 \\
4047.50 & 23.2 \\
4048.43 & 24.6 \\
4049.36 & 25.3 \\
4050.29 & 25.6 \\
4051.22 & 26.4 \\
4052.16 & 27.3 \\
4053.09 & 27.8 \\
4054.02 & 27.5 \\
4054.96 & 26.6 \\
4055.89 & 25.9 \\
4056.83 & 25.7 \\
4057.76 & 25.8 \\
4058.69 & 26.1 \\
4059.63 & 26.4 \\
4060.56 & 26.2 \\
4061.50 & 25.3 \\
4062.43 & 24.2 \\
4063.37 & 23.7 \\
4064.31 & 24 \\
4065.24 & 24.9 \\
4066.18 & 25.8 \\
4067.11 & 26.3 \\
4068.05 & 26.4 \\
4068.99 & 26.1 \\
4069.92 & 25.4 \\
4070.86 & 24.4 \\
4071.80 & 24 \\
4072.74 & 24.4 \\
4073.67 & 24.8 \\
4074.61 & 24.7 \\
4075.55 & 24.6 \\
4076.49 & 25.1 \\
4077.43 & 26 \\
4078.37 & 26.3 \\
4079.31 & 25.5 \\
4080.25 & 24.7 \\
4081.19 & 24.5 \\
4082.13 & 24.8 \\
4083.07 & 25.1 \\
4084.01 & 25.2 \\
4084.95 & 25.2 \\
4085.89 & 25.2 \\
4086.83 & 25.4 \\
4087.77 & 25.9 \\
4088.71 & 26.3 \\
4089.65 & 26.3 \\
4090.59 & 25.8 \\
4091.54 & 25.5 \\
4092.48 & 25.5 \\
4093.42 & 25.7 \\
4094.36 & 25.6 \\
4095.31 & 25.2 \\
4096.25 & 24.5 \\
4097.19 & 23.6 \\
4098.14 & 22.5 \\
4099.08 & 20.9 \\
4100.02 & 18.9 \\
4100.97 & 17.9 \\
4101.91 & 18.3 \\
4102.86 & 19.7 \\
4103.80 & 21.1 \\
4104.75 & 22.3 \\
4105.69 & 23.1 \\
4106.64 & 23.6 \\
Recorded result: 4049.36 angstrom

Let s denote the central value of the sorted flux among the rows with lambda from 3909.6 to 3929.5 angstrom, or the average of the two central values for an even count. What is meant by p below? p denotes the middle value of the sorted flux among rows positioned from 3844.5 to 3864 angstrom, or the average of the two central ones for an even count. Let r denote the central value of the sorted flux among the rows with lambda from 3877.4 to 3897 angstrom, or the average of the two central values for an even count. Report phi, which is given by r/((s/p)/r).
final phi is 399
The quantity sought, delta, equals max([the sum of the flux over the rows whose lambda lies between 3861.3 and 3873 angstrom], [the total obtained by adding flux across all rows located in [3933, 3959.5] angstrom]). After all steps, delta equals 534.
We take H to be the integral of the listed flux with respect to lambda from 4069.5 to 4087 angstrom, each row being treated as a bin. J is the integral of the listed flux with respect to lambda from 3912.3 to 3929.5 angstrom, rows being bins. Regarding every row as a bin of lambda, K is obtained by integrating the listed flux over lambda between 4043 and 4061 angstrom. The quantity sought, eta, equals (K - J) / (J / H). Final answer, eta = 113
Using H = 437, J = 363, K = 456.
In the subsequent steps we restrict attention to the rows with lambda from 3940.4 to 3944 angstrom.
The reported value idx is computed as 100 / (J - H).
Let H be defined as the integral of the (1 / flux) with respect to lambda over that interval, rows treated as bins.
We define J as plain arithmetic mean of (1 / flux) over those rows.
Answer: -779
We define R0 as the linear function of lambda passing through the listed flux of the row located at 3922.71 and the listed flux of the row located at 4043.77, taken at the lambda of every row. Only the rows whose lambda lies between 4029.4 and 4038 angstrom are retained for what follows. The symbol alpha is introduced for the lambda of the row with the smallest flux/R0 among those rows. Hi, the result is 4035.40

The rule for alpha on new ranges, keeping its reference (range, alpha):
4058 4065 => 4063.37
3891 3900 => 3891.23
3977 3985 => 3977.28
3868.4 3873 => 3871.56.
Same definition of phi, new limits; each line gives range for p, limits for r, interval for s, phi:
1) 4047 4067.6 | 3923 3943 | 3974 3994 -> 175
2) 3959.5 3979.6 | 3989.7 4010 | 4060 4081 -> 416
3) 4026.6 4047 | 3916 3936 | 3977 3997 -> 269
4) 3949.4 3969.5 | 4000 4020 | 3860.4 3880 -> 581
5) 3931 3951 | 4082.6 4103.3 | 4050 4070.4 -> 475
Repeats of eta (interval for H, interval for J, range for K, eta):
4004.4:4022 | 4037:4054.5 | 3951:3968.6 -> -116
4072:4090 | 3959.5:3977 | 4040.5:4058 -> 338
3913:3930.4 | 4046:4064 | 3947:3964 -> -73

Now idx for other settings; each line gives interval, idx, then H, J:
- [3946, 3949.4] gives -928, 0.15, 0.045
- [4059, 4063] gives -850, 0.16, 0.039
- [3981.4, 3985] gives -913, 0.15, 0.042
